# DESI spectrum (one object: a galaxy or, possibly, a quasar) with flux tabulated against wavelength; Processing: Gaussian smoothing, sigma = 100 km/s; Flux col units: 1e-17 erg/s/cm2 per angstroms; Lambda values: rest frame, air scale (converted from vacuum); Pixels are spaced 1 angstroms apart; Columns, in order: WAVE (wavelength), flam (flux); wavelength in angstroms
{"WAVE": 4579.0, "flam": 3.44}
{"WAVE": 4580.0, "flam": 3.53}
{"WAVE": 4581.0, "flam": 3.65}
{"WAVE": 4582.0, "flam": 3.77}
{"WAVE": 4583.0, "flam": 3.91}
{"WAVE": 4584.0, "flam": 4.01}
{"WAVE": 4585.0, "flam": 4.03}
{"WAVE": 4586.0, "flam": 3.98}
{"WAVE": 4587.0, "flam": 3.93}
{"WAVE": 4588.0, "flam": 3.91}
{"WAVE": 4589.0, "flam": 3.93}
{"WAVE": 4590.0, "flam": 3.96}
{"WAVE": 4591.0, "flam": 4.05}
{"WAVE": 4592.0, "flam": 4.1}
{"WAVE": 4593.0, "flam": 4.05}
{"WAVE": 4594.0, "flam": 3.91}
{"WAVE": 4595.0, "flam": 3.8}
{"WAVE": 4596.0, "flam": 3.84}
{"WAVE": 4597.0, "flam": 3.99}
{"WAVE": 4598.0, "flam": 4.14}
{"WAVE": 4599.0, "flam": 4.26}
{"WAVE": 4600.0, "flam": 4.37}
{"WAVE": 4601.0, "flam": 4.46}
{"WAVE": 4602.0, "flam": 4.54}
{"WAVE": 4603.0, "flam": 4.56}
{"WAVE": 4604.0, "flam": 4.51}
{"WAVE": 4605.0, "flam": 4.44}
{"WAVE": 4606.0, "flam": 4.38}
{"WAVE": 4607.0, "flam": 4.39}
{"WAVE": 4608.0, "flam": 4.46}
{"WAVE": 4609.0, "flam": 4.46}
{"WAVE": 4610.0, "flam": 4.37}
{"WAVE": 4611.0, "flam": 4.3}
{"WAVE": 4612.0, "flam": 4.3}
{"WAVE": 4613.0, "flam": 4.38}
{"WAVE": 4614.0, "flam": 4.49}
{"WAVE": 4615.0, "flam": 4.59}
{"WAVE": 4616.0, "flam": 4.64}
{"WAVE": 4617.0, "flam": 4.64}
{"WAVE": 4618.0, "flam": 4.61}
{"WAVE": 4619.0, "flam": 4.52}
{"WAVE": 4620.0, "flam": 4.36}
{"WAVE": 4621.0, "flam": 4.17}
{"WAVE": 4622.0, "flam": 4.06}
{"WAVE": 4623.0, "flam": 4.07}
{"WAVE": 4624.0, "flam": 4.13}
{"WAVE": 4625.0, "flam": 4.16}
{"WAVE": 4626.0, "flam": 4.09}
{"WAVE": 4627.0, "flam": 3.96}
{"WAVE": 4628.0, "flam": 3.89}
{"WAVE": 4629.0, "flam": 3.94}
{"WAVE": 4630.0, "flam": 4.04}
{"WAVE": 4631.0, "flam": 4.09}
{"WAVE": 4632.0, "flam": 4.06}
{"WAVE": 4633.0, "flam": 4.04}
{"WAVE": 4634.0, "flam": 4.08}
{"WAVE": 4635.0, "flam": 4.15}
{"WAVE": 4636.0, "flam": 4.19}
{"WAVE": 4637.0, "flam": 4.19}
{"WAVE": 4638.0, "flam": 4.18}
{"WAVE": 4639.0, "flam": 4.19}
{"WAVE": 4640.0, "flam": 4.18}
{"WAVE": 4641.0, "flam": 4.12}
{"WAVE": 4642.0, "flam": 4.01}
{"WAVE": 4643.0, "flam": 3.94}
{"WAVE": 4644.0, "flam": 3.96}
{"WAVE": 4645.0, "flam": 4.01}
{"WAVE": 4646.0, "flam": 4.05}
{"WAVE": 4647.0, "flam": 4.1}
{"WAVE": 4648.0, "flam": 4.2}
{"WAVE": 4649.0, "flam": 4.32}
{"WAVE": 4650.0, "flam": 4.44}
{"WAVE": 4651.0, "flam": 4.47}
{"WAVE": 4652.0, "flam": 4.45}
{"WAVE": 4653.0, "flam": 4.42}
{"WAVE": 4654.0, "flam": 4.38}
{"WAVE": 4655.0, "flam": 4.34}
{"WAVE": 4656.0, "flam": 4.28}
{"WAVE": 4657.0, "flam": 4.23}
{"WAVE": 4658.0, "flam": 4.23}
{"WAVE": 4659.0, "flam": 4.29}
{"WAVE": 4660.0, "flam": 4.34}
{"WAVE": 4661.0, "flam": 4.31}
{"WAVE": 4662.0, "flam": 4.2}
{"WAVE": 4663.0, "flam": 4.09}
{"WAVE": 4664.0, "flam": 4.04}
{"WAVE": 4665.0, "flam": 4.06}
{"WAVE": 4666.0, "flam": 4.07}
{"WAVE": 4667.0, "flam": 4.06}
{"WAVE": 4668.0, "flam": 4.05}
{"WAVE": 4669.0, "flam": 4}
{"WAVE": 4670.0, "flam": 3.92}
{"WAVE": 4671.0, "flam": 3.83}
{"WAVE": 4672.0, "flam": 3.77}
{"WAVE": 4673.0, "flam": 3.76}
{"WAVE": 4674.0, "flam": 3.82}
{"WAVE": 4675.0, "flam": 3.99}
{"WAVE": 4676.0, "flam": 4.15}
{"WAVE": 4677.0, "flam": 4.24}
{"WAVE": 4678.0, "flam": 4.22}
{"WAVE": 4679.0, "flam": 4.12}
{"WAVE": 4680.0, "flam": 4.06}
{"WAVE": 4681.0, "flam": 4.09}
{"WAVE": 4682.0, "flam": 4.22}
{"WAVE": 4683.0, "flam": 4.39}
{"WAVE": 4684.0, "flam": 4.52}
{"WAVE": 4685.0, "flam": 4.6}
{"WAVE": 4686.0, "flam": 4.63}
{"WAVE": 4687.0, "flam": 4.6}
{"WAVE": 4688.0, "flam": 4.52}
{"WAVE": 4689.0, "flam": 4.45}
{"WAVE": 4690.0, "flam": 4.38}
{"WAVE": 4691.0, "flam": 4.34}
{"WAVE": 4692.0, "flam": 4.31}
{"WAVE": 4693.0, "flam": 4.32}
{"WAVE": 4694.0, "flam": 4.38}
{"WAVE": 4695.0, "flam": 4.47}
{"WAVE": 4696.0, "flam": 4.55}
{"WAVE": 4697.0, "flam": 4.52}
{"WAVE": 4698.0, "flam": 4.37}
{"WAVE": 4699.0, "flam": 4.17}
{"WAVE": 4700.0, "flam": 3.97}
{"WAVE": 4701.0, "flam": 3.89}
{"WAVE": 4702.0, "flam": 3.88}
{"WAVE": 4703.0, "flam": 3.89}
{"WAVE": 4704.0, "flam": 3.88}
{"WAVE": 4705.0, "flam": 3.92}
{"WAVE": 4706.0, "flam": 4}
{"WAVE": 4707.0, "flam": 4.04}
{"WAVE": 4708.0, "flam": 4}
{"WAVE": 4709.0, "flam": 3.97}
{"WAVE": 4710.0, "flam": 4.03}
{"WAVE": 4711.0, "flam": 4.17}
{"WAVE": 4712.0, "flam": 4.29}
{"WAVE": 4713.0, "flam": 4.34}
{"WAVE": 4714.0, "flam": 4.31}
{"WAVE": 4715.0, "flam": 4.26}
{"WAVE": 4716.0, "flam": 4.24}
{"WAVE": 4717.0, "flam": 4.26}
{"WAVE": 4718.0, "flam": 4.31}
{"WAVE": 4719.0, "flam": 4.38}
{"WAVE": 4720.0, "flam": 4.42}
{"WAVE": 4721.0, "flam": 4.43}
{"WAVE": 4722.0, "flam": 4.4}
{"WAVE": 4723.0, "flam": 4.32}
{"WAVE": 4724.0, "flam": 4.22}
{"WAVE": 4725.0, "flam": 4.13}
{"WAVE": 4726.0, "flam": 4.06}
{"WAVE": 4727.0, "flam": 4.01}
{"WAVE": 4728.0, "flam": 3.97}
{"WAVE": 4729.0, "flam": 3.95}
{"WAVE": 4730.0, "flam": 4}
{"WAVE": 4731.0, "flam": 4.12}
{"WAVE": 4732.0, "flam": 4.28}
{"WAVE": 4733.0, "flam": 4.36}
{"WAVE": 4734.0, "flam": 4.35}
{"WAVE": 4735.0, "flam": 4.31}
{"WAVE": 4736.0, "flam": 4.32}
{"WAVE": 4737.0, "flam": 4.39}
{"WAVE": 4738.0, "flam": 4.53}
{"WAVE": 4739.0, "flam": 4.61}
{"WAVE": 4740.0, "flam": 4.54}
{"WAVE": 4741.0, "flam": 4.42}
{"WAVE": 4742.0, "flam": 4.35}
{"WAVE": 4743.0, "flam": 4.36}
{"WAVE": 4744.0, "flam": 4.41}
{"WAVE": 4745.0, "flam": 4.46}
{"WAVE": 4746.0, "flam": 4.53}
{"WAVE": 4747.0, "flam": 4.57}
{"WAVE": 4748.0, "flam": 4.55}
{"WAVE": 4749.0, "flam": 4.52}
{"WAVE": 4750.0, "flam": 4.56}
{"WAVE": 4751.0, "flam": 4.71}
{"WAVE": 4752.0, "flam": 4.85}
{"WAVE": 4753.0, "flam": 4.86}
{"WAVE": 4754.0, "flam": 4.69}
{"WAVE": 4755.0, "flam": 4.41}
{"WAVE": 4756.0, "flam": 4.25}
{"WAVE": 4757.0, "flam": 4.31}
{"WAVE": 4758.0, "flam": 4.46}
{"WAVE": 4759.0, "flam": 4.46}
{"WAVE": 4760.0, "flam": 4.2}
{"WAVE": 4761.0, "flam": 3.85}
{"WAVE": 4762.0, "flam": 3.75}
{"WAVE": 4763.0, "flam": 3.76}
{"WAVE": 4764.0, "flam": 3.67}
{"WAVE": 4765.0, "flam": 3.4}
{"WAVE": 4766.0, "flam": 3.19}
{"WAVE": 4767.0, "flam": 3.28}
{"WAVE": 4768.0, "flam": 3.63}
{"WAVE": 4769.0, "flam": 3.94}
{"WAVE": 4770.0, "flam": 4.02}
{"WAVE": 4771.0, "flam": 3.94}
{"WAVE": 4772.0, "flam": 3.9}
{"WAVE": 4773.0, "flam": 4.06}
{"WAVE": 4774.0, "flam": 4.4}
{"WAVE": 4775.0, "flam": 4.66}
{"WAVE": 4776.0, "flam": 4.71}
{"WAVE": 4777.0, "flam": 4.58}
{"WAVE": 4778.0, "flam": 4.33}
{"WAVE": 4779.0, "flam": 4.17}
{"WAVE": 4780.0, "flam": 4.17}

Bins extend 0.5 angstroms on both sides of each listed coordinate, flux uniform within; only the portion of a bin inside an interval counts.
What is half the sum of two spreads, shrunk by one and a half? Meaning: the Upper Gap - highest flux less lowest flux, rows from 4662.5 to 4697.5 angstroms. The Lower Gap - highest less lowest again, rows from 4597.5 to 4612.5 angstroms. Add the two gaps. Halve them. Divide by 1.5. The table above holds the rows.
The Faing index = 0.43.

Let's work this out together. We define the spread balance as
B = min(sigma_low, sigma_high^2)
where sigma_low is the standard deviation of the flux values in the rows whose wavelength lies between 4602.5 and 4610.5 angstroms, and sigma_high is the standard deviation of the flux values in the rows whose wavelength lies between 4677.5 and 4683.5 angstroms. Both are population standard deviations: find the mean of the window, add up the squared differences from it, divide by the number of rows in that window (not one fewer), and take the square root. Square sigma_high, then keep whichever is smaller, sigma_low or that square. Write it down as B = 0.012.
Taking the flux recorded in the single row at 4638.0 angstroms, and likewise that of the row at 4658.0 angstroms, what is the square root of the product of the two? 4.20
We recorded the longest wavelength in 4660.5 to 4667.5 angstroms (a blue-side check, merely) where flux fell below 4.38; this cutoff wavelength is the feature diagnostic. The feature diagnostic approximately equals 4667.0 angstroms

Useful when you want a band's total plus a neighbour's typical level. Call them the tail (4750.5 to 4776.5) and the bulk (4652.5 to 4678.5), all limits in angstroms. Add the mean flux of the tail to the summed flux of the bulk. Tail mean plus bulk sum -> 111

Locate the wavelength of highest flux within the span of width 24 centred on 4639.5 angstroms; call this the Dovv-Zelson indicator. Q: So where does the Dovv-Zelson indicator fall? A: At 4651.0 angstroms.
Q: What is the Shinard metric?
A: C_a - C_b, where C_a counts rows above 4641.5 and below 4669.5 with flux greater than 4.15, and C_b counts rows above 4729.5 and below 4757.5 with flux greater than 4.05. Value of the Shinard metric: -12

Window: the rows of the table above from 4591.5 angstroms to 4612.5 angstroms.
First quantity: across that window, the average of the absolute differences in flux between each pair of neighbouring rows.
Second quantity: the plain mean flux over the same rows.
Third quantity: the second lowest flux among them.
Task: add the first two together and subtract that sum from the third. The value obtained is -0.50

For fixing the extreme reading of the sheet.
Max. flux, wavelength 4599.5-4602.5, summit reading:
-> 4.54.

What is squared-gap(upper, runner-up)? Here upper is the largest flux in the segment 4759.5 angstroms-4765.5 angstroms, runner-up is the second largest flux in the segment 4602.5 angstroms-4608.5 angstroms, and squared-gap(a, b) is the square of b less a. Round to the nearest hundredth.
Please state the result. 0.10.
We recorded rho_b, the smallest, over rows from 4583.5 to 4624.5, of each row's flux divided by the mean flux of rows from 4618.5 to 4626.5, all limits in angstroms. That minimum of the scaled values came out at 0.906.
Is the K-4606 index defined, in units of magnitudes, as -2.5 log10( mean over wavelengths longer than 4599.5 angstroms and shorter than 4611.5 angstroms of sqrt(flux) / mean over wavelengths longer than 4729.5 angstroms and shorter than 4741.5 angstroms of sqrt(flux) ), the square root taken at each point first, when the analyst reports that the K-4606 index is -0.01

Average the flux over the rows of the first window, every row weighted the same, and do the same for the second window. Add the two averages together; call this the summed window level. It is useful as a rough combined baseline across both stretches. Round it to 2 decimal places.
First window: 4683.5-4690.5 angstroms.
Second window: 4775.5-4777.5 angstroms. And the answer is 9.17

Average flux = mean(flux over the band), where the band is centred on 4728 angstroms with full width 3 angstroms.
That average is 3.98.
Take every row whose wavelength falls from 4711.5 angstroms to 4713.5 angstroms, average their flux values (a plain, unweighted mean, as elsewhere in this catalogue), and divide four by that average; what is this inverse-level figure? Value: 0.93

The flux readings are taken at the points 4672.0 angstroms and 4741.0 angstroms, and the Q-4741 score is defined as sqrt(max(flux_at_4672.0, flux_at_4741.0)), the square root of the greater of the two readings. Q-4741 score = 2.10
